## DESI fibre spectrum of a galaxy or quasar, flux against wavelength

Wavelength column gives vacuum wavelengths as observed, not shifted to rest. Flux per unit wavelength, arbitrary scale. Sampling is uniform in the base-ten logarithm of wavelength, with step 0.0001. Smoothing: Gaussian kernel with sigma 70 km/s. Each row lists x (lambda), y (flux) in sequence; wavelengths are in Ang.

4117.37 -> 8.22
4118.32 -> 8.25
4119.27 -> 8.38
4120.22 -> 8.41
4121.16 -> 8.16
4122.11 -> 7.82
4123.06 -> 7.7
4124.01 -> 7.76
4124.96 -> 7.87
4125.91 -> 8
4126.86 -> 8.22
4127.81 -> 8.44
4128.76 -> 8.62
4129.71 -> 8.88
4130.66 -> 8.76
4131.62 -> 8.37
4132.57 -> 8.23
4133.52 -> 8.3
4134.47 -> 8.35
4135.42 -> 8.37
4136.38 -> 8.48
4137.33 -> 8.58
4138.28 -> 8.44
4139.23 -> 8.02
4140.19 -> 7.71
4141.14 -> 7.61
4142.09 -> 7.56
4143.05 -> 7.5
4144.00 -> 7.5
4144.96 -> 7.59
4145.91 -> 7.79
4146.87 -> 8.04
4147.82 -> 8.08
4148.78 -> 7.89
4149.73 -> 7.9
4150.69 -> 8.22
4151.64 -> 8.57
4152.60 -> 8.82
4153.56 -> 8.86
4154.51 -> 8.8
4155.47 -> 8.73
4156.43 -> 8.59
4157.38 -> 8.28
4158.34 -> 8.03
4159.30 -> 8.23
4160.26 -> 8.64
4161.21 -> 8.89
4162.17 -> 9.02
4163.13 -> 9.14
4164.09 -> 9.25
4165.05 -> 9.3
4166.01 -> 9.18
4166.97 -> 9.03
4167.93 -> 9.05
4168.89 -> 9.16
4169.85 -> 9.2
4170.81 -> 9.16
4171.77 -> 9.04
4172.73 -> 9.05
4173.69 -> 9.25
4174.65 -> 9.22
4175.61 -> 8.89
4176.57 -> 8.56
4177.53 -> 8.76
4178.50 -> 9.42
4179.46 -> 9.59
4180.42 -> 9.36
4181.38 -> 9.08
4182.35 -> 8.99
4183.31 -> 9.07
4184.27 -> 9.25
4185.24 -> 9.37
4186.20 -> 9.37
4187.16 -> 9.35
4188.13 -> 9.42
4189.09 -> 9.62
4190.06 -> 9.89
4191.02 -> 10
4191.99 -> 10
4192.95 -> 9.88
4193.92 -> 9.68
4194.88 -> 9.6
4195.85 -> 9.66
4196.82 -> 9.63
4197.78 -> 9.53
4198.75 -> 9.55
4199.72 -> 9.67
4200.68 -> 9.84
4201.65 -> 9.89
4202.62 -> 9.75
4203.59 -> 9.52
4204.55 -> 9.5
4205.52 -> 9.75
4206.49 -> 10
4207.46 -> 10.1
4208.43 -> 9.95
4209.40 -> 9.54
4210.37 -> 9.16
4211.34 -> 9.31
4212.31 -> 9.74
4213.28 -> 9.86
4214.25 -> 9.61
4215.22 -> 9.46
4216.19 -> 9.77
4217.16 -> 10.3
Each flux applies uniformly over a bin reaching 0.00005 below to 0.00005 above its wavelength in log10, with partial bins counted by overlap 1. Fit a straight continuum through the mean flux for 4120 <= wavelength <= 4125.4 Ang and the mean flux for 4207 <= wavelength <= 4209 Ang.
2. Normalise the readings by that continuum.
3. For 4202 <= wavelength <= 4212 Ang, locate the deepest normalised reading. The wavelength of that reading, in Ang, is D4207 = 4210.37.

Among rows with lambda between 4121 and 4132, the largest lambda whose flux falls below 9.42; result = 4131.62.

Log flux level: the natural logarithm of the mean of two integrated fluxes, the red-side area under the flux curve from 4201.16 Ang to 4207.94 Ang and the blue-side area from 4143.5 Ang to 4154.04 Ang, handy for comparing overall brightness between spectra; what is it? 4.33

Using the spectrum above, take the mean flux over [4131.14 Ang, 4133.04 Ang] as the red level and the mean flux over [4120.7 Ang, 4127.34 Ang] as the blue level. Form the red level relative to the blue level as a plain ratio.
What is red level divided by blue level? 1.05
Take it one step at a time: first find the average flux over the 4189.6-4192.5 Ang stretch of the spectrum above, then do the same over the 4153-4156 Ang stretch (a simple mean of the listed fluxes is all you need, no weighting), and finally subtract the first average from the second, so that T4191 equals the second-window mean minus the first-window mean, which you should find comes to -1.2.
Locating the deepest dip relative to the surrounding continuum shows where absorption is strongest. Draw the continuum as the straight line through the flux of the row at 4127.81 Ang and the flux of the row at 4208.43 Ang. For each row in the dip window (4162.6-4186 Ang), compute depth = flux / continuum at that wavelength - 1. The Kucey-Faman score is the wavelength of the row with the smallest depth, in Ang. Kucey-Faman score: 4176.57 Ang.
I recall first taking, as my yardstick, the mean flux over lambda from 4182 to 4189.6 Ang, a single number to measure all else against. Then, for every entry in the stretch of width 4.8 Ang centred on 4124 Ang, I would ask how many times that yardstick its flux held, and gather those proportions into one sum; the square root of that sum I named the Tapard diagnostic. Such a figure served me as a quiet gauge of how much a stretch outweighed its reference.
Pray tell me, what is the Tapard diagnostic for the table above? 2.05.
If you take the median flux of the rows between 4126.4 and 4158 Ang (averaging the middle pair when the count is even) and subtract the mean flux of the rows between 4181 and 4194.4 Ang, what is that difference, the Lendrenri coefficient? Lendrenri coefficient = -1.2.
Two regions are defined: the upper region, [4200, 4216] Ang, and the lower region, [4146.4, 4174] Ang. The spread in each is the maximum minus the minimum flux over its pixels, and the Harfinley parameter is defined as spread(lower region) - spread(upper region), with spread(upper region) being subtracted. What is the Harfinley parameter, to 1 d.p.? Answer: 0.5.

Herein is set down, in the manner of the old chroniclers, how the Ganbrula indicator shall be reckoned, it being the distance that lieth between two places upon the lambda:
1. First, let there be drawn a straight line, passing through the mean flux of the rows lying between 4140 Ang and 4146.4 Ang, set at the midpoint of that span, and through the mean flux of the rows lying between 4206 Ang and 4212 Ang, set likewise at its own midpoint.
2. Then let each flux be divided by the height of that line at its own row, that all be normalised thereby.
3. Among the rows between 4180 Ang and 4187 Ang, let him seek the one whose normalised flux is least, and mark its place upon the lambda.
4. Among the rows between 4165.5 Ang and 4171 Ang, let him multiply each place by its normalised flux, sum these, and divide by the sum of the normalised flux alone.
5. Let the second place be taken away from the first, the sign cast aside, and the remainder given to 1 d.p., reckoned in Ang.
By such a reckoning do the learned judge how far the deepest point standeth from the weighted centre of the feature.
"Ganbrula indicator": 13.9 Ang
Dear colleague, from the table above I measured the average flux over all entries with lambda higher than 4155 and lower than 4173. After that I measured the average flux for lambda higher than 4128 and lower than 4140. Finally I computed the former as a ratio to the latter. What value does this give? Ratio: 1.05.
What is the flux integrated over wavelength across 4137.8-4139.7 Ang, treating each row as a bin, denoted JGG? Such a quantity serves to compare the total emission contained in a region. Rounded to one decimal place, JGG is 15.7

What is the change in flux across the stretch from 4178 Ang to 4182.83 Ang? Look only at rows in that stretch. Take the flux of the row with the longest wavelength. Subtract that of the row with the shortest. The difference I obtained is -0.4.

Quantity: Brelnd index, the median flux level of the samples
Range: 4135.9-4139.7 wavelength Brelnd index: 8.5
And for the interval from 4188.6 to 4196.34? 9.8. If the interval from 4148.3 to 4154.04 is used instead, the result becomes 8.4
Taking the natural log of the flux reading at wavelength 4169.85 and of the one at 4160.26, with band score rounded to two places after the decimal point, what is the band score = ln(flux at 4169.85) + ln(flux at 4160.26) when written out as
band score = 4.38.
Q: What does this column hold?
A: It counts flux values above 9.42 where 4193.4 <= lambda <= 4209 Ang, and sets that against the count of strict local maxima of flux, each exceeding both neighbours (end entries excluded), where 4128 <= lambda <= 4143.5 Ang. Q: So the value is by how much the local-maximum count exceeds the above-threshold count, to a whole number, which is -14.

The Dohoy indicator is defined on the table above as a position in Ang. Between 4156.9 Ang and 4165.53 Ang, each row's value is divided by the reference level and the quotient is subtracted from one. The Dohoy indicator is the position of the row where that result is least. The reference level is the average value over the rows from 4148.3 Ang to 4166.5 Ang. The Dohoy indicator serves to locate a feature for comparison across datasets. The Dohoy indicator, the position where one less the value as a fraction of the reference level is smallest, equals 4165.05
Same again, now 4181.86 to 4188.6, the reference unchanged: 4188.13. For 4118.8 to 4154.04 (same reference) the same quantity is 4129.71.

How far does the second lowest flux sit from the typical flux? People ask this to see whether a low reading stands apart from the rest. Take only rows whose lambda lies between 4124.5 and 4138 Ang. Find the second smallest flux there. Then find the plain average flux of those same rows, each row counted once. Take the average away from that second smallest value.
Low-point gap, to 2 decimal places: -0.39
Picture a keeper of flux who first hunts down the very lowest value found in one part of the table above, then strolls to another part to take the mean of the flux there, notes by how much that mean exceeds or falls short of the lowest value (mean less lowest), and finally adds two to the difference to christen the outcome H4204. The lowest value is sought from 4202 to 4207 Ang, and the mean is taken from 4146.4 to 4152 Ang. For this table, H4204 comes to 0.62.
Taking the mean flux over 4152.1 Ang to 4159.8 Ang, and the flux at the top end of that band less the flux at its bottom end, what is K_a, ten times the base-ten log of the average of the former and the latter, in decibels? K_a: 6.0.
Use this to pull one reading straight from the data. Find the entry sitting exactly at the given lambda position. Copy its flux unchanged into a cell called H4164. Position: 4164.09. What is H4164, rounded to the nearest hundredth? 9.25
